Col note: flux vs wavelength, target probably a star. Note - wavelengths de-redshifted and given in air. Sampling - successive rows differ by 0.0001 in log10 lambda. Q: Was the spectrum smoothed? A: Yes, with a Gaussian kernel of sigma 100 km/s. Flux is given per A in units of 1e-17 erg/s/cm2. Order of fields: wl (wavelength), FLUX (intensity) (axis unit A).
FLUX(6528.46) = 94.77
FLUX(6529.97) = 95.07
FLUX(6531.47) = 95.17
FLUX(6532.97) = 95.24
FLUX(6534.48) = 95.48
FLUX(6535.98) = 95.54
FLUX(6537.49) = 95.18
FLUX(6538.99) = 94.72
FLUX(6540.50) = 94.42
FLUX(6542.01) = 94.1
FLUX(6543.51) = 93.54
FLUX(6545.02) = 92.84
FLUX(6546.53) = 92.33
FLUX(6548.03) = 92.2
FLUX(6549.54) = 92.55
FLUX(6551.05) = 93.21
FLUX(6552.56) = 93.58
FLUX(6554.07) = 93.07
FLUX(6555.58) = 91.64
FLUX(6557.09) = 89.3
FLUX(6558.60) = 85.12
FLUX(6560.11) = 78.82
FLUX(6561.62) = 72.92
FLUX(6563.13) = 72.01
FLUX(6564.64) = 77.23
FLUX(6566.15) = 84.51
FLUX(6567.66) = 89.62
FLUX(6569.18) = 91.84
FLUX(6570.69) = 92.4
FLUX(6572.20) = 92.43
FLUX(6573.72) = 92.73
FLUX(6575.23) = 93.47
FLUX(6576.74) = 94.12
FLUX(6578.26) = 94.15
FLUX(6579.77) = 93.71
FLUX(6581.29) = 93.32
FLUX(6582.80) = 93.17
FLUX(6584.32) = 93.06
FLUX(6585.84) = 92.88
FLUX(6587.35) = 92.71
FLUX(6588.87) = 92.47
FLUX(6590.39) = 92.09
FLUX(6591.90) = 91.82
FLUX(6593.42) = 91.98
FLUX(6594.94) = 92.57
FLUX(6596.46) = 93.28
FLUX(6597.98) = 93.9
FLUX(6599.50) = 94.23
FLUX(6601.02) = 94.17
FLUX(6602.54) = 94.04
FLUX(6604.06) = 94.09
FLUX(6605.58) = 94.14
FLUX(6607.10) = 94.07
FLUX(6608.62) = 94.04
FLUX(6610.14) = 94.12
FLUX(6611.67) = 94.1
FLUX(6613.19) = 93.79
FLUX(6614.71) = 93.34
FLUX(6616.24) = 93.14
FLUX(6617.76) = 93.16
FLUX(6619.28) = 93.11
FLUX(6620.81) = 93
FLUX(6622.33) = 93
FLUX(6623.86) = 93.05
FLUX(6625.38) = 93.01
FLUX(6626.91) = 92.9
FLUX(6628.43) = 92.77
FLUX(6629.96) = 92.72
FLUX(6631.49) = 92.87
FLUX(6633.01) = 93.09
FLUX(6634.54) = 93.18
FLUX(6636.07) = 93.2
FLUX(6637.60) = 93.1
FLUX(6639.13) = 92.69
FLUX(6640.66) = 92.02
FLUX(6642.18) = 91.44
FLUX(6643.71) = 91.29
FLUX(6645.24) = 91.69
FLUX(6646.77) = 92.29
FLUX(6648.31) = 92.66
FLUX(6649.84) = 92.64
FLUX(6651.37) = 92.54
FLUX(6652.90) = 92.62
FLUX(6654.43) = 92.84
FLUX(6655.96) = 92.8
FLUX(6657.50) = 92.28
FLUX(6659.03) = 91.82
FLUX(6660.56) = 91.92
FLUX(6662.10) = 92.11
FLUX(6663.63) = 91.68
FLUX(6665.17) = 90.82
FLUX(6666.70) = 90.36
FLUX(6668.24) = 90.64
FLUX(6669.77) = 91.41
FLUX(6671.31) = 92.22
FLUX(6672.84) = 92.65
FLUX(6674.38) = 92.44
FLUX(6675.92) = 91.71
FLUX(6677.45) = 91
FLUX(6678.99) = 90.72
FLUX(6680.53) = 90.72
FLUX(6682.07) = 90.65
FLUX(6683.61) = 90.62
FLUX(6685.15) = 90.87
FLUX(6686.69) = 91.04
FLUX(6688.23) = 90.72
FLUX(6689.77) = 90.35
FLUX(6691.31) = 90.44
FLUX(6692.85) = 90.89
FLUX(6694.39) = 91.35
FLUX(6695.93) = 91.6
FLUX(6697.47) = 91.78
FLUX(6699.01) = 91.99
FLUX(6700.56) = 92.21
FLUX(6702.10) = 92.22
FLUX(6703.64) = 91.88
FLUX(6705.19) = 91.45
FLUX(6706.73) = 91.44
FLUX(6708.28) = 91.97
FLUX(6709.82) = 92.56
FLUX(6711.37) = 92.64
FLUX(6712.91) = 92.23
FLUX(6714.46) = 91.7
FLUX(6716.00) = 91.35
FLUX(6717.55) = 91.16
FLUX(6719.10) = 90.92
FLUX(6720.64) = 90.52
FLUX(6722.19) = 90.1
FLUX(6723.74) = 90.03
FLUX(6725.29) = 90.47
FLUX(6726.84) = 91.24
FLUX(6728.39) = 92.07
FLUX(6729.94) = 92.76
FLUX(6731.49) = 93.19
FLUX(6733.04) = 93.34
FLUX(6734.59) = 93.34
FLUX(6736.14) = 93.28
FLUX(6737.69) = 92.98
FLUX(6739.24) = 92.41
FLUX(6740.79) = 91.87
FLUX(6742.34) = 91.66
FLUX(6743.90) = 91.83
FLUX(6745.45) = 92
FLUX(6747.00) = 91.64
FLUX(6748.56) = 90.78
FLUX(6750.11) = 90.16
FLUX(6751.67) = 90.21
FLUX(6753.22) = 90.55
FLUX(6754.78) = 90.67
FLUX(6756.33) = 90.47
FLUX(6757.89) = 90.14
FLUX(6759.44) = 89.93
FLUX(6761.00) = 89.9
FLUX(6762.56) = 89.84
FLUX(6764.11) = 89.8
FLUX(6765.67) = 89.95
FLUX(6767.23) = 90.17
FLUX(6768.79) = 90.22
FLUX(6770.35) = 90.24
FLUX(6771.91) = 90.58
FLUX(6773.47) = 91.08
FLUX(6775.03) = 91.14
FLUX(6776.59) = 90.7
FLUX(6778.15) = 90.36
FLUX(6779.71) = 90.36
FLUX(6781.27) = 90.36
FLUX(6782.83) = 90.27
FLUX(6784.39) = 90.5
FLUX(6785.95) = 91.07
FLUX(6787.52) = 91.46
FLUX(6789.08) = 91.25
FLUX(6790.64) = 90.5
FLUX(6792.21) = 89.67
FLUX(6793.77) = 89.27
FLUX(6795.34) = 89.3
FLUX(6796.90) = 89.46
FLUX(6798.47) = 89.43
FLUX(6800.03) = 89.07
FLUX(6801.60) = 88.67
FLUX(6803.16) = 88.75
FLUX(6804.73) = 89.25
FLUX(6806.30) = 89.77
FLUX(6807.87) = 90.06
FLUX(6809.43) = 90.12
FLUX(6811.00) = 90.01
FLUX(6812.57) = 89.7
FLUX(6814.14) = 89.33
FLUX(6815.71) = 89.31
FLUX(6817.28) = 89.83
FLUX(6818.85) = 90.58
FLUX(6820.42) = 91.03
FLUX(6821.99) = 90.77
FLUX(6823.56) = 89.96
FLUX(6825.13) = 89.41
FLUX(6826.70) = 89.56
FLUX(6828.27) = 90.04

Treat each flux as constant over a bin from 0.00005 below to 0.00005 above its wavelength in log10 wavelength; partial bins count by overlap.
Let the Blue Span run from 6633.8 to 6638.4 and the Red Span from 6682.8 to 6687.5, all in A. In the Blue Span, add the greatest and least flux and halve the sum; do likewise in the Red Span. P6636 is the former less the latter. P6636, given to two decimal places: 2.32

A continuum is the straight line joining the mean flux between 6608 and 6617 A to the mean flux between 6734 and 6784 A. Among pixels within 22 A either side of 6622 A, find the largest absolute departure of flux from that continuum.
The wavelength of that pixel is 6643.71 A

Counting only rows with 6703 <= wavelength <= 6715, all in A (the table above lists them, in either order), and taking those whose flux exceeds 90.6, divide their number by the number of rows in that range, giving 1.0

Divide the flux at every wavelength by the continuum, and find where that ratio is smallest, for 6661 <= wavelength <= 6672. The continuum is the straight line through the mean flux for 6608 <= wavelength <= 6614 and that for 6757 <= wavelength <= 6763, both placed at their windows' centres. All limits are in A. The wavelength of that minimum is 6666.70 A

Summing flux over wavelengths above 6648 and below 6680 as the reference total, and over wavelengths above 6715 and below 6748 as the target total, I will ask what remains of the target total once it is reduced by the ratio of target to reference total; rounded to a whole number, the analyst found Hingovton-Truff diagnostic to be 1927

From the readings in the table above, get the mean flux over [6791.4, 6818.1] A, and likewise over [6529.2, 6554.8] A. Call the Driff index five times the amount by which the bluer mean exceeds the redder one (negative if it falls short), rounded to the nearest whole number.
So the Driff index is 23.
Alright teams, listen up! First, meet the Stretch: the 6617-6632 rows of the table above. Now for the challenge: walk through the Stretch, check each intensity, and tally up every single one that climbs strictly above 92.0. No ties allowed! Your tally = 10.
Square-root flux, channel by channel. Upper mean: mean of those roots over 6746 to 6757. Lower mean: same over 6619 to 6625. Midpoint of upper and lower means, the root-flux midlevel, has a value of 9.58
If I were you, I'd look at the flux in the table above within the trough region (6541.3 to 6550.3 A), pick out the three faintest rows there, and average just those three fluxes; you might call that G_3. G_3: 92.4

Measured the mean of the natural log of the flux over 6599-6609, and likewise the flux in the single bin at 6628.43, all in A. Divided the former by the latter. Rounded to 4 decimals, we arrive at 0.0490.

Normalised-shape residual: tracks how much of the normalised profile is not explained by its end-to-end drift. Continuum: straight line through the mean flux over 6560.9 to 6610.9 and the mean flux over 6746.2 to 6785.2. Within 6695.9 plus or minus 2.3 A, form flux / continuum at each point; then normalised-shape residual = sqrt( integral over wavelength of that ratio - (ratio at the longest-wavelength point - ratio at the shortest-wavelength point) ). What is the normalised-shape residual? 2.16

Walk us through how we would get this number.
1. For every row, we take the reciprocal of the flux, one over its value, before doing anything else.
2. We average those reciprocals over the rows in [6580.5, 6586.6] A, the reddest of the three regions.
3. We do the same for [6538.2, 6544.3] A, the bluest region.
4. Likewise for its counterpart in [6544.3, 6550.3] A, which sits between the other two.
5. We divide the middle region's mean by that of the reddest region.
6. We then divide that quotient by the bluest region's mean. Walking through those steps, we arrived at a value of 94.8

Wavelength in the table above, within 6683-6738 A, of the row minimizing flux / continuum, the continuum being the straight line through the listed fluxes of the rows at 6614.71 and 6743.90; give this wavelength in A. 6689.77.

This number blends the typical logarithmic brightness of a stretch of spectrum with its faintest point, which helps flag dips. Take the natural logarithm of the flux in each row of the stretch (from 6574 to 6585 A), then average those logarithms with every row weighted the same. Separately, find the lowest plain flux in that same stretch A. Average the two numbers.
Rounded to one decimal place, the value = 48.8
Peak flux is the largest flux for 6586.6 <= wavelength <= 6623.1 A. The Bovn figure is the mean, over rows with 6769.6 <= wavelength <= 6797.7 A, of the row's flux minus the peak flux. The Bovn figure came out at -3.8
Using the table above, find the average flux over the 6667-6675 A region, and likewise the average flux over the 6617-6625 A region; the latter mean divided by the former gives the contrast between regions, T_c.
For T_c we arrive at 1.01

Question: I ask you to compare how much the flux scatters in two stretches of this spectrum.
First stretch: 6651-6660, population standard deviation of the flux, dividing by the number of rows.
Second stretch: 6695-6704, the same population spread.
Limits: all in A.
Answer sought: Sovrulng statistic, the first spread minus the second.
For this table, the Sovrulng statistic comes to 0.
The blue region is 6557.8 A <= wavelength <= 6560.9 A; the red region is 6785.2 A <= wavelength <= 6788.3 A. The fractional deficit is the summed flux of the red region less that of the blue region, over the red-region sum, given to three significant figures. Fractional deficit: 0.102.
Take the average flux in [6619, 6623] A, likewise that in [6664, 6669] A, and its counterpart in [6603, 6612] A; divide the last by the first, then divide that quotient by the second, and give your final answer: 0.0112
